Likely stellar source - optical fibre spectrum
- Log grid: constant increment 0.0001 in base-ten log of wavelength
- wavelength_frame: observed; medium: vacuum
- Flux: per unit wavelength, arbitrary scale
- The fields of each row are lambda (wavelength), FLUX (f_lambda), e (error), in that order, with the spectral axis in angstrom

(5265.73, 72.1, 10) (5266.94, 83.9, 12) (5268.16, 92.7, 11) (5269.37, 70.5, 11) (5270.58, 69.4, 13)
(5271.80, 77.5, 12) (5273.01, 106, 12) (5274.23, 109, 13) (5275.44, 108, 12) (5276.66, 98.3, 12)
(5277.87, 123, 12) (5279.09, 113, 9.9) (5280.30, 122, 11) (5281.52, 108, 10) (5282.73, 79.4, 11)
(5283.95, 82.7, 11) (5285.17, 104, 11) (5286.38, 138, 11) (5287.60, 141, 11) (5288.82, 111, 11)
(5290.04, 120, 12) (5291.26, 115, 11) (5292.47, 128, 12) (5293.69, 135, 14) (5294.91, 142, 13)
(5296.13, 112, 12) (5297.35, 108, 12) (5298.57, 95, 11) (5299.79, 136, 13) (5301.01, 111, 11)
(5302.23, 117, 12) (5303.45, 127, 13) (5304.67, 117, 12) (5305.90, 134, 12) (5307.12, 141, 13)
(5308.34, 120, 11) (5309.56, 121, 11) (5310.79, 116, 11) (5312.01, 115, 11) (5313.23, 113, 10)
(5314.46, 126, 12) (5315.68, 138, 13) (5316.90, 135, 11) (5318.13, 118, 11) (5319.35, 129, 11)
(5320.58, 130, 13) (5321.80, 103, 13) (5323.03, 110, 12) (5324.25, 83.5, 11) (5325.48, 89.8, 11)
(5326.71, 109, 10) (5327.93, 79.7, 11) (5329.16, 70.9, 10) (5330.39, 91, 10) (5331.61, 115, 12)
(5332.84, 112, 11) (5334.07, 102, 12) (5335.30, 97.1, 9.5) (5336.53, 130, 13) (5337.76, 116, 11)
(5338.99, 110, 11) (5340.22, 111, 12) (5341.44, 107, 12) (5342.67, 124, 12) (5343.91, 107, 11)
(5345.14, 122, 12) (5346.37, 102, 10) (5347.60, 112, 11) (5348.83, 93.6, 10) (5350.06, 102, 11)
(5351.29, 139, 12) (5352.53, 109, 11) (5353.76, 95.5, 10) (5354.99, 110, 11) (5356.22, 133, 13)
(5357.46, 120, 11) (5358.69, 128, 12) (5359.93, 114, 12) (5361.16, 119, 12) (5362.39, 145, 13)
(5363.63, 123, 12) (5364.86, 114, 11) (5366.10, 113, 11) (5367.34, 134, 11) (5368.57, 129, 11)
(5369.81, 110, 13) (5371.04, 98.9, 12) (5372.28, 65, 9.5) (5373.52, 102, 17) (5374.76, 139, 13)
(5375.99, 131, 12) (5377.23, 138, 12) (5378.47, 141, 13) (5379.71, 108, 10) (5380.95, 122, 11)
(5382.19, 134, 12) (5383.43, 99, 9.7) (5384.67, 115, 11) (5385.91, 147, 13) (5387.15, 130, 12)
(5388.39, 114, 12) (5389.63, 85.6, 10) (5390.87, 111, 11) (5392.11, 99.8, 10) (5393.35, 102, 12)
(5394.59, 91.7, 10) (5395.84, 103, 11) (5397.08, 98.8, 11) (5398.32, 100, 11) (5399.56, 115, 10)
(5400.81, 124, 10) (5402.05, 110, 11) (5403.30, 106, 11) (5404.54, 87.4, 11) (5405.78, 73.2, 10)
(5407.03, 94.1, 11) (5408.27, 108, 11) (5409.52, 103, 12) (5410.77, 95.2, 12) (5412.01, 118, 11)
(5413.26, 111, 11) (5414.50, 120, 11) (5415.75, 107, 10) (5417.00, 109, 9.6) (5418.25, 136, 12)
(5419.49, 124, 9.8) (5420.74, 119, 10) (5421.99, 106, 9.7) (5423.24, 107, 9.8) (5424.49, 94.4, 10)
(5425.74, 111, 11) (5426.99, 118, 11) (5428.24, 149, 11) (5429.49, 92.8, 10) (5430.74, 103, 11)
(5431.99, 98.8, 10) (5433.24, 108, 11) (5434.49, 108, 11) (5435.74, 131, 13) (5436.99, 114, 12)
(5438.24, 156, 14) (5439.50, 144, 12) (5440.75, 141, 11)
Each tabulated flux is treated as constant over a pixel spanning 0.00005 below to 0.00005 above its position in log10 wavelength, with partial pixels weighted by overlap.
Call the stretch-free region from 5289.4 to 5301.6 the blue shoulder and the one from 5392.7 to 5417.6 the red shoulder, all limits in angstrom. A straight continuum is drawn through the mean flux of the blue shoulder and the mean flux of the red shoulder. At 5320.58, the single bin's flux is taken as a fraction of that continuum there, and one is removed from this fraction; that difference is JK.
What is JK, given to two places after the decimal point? 0.12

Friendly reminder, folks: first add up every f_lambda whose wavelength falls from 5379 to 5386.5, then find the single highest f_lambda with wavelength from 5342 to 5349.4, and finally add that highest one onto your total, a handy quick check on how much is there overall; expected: 849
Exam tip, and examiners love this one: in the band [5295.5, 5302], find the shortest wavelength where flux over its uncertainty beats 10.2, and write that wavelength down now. 5299.79 angstrom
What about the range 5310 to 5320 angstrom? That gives 5310.79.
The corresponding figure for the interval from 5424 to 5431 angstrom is 5426.99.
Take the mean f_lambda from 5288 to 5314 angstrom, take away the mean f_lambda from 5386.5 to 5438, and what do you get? 12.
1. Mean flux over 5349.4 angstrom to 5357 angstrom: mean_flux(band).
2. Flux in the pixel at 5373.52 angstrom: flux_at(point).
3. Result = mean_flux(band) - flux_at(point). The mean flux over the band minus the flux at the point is 13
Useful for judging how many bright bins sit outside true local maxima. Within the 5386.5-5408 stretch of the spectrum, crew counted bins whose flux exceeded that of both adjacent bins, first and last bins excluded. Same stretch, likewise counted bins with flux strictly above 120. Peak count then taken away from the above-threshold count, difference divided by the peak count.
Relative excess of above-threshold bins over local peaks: -0.5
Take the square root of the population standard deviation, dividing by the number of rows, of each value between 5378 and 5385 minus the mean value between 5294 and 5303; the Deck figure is 3.80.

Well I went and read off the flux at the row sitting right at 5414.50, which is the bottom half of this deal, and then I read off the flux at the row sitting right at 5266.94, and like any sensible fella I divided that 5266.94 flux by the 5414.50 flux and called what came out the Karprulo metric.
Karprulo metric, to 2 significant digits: 0.70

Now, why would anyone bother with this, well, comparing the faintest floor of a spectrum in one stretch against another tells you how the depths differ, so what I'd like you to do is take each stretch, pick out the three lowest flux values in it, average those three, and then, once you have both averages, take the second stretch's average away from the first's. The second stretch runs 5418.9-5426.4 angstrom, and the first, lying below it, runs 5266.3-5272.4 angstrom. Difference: -30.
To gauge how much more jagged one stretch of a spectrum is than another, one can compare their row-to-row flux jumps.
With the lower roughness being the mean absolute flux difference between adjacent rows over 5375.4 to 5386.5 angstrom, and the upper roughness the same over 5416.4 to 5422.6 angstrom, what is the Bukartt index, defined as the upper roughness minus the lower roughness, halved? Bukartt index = -2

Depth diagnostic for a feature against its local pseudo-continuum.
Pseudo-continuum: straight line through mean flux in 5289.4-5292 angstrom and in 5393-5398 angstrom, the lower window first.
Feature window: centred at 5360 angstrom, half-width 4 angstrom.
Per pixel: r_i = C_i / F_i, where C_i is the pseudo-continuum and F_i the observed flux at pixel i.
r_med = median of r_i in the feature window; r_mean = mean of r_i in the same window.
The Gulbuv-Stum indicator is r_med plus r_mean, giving 1.69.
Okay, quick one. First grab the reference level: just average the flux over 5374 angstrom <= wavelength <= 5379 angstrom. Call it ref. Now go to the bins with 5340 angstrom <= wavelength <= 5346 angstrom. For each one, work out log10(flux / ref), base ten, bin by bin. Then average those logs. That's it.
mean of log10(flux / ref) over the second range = -0.08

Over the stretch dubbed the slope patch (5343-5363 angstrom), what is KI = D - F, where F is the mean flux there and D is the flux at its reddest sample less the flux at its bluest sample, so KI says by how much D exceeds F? -78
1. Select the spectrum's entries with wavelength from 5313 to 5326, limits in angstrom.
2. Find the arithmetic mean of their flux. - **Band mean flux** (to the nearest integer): 116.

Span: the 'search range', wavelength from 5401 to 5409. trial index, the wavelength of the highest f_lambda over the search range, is 5402.05 angstrom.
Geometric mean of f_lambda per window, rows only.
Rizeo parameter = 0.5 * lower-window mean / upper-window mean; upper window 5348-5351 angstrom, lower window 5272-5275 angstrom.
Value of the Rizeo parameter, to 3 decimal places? 0.550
